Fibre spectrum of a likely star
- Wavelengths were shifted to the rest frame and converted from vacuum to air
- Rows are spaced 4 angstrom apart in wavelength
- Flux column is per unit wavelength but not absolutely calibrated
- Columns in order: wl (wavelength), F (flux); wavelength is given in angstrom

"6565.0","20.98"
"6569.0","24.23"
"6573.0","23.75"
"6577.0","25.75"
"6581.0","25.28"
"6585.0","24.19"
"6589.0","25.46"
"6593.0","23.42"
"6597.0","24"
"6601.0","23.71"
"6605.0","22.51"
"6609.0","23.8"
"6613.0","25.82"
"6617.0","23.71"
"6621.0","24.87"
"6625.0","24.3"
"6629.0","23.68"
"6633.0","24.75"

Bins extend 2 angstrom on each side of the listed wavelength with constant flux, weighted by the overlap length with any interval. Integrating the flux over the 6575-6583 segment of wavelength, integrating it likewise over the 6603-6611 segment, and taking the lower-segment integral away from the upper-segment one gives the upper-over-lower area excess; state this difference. -19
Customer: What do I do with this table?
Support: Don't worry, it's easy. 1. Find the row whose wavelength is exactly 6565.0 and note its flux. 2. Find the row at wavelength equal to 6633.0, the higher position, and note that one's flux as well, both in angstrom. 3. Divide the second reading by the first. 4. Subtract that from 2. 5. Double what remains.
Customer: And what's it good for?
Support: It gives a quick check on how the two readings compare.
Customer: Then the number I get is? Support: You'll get 1.64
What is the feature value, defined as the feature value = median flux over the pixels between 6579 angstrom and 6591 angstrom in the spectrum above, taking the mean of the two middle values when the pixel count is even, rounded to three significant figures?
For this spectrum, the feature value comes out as 25.3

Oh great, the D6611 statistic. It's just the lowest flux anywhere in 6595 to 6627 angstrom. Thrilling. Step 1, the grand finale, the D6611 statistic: 22.51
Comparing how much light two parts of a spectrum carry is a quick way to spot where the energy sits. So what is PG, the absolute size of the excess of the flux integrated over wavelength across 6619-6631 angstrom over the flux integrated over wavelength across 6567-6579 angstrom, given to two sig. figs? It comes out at 3.5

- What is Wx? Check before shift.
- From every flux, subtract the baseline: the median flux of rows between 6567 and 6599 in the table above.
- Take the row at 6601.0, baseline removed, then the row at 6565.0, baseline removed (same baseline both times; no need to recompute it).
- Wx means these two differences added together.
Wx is -3.7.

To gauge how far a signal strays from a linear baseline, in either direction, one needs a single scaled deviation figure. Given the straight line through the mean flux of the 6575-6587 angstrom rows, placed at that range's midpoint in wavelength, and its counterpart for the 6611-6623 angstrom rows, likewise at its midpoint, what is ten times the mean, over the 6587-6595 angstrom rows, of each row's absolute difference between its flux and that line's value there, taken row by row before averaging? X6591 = 10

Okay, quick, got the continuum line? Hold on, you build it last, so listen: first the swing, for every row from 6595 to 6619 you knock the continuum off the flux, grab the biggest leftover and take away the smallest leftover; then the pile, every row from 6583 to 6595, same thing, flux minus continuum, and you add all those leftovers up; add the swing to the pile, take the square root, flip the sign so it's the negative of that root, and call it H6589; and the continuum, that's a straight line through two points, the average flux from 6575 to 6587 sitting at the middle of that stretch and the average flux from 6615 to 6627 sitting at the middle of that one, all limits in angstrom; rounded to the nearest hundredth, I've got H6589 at -1.34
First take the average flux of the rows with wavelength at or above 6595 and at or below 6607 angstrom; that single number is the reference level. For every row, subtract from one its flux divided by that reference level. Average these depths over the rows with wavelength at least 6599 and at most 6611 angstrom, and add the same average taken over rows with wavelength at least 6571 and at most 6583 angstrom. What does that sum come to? -0.062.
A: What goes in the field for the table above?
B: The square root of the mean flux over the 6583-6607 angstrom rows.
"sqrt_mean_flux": 4.89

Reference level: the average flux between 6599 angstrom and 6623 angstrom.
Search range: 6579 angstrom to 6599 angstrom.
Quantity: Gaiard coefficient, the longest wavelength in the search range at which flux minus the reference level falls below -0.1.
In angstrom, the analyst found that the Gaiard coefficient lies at 6593.0 angstrom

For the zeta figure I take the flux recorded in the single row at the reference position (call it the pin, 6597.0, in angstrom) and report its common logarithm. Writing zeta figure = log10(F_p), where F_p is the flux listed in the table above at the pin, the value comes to 1.38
